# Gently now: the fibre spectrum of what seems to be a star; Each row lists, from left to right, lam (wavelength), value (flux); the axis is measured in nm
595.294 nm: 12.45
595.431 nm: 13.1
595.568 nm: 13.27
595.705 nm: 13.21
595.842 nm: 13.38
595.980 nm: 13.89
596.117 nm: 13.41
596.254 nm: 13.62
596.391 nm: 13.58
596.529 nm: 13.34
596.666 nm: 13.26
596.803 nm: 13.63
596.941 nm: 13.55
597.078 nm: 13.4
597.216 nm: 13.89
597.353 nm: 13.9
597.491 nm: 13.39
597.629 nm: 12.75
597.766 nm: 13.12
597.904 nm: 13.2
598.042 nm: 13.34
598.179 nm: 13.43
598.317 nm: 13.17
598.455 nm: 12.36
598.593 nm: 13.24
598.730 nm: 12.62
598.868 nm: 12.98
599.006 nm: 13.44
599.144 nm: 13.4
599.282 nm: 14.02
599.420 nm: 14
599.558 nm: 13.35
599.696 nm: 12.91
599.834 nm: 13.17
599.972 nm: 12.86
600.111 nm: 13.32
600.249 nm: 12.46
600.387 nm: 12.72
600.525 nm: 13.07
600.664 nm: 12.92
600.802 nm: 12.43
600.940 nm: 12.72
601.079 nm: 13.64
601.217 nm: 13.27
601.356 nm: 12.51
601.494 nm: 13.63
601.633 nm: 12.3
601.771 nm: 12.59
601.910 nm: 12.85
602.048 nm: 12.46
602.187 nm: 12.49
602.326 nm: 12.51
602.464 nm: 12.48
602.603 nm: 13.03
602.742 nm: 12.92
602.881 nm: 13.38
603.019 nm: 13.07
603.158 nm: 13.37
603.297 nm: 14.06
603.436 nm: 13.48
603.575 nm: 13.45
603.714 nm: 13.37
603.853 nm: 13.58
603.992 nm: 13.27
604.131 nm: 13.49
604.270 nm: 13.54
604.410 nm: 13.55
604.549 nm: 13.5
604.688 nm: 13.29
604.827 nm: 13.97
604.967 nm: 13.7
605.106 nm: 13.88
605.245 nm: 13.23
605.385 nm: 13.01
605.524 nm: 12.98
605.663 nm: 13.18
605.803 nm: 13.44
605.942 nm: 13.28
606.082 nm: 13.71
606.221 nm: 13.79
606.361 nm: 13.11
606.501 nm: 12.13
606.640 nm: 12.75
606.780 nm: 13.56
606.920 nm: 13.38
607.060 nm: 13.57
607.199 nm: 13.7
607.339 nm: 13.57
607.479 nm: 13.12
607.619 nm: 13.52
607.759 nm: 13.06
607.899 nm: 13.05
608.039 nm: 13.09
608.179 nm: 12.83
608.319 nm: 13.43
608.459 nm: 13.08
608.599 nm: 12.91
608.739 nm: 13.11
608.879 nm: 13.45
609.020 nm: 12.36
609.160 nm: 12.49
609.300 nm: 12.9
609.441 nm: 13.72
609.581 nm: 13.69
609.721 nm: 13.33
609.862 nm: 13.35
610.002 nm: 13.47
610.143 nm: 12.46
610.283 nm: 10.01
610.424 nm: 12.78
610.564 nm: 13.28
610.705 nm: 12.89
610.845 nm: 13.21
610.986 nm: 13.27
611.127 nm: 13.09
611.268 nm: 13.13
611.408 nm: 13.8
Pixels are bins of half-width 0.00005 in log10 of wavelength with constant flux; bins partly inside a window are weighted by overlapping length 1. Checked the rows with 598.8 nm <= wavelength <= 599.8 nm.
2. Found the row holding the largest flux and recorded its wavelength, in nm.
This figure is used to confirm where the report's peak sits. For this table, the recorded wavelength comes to 599.282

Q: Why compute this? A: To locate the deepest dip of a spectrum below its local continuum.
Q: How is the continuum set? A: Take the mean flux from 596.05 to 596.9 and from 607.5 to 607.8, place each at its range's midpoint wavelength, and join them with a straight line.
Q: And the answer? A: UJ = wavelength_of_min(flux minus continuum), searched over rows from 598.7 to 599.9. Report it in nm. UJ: 598.730 nm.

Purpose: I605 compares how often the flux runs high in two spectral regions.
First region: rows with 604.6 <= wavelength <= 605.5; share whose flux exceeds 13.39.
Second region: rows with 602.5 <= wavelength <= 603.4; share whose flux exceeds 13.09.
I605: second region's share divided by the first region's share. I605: 1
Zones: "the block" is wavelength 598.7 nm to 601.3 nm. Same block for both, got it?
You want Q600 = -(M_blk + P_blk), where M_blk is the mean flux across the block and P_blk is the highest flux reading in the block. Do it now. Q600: -27.14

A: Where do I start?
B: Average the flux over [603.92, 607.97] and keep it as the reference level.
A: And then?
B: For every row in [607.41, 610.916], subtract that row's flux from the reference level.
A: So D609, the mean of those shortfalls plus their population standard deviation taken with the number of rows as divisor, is 1.1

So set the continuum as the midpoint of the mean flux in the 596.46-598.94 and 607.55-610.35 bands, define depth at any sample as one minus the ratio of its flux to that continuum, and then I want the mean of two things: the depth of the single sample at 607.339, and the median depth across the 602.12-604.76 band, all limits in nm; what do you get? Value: -0.027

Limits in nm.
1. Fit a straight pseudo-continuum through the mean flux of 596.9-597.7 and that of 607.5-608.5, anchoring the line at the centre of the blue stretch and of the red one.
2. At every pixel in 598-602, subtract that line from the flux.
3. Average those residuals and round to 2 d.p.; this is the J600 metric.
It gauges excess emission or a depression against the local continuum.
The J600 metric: -0.34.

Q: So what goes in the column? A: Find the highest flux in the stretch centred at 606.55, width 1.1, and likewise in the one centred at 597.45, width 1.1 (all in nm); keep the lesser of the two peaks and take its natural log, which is 2.62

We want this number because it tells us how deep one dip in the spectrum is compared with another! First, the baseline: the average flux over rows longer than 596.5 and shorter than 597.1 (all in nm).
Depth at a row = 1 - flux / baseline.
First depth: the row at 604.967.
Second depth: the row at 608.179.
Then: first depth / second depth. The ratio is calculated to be 0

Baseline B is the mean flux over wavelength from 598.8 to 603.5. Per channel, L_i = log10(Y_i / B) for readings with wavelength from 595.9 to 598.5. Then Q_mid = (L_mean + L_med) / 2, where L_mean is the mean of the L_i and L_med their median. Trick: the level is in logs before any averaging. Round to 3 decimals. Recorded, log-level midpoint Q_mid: 0.011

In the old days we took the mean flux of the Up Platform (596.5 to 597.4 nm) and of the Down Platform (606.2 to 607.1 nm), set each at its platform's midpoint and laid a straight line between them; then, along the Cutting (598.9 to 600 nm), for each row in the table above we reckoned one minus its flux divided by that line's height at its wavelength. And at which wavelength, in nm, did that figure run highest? 599.972 nm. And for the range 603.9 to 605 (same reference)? 603.992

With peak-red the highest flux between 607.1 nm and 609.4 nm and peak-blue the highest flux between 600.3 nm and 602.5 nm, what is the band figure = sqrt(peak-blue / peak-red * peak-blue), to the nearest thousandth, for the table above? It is 3.685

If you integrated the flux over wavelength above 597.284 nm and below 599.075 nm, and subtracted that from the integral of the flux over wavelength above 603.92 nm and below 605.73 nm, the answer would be 0.8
